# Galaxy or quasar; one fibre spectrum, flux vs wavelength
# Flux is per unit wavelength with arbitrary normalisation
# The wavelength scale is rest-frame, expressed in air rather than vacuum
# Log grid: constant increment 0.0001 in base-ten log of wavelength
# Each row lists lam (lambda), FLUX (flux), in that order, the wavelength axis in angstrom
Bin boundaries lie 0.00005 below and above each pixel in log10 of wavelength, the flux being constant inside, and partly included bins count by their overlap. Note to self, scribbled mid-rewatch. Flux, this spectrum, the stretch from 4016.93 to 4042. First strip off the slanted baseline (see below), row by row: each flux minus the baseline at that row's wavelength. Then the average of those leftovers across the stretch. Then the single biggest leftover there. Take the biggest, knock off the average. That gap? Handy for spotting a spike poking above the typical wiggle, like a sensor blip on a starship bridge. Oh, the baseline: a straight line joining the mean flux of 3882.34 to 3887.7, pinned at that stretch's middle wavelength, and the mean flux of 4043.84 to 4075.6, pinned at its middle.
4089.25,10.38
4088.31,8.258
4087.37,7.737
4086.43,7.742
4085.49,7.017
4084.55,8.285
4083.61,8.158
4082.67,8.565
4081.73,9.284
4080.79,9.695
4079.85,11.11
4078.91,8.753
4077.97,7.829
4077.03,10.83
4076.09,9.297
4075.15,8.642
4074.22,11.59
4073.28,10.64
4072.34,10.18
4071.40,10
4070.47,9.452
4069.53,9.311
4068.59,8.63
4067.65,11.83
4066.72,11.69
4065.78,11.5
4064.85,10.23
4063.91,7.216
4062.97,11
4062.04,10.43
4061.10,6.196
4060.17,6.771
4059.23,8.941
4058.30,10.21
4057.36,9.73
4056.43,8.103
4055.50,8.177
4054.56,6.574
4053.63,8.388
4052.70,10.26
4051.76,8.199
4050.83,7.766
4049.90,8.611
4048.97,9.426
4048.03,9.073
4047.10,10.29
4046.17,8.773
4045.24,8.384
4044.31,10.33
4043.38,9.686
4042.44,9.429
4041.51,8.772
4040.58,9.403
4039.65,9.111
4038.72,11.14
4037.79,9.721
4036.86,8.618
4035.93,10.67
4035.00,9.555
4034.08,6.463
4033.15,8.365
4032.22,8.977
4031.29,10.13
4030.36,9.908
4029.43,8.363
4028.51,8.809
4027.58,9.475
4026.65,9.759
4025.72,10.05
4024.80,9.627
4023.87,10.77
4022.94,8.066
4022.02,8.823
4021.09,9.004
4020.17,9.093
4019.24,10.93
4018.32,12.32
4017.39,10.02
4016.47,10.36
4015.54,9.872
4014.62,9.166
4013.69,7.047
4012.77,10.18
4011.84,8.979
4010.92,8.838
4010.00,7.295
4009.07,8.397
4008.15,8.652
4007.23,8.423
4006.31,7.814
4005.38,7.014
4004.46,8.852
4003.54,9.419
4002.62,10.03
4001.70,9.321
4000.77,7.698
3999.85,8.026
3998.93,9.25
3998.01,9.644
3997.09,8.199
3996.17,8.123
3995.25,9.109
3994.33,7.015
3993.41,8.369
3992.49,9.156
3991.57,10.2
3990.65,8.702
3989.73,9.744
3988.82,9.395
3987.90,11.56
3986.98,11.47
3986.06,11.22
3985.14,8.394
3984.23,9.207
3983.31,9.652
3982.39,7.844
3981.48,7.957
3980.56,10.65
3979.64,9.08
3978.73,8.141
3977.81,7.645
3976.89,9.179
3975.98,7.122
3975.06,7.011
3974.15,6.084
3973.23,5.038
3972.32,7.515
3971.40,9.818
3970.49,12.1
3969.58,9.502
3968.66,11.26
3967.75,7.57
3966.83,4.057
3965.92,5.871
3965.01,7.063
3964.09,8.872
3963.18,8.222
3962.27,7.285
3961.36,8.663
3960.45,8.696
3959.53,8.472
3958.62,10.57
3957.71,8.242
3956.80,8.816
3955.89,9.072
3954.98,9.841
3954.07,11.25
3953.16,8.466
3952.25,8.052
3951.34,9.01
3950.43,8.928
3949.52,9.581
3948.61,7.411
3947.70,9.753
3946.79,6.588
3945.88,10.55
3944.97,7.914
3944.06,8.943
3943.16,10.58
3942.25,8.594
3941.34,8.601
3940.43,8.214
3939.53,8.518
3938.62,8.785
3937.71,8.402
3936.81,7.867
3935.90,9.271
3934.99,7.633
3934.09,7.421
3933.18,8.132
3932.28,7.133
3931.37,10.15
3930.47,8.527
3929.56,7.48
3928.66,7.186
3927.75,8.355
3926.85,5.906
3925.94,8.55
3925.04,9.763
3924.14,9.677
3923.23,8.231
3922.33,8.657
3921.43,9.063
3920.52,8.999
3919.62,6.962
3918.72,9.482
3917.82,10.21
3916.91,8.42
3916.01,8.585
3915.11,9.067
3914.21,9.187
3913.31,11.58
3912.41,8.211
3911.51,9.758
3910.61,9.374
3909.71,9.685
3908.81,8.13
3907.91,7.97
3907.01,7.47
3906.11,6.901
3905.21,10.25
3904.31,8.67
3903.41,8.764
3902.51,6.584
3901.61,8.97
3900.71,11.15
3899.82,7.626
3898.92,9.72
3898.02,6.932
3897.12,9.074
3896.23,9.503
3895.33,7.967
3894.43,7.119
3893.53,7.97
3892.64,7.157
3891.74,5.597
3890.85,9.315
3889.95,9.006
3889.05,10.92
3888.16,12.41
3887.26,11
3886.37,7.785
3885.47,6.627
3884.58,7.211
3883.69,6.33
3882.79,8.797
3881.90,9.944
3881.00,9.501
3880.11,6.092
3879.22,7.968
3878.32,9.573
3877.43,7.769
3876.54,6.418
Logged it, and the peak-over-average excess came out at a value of 2.9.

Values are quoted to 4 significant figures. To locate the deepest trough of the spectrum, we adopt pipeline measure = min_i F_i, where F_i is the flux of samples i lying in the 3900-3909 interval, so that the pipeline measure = 6.584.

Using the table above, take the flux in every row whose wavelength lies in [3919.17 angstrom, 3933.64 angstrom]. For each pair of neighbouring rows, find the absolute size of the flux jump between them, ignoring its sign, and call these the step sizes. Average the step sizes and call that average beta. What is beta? 1.26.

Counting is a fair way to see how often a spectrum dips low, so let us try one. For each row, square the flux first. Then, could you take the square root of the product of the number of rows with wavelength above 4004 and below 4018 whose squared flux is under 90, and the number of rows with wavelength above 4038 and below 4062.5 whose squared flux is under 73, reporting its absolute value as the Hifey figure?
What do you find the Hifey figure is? 10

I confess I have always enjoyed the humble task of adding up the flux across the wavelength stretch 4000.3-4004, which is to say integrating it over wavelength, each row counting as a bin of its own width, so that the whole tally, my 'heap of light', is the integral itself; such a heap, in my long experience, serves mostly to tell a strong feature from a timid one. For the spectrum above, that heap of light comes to 34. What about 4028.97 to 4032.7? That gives 35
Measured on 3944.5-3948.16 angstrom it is 32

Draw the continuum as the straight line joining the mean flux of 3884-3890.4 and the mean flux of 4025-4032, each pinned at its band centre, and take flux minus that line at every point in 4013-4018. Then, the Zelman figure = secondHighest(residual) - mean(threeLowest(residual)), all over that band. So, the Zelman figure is 1.32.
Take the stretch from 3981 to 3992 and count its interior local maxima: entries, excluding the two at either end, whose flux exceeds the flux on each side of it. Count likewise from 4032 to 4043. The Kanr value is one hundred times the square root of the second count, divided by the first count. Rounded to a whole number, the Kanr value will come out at 58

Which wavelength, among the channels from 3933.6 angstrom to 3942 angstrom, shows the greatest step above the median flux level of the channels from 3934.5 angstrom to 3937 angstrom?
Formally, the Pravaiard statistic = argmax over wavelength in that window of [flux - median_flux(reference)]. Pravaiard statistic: 3935.90 angstrom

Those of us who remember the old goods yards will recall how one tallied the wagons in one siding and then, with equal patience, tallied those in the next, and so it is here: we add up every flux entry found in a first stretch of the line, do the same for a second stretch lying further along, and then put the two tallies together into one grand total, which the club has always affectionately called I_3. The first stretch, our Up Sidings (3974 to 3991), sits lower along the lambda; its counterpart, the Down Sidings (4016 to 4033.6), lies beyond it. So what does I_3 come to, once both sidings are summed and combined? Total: 353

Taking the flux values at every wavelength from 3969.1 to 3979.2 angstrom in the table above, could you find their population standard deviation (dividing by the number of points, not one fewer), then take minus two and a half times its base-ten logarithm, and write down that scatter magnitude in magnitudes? -0.68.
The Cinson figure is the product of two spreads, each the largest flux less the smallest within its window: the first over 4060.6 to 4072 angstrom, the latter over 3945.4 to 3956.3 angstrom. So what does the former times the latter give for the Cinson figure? 26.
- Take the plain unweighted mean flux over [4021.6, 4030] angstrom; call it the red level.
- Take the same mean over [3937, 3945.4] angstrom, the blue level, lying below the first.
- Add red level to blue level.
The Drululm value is 18.03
